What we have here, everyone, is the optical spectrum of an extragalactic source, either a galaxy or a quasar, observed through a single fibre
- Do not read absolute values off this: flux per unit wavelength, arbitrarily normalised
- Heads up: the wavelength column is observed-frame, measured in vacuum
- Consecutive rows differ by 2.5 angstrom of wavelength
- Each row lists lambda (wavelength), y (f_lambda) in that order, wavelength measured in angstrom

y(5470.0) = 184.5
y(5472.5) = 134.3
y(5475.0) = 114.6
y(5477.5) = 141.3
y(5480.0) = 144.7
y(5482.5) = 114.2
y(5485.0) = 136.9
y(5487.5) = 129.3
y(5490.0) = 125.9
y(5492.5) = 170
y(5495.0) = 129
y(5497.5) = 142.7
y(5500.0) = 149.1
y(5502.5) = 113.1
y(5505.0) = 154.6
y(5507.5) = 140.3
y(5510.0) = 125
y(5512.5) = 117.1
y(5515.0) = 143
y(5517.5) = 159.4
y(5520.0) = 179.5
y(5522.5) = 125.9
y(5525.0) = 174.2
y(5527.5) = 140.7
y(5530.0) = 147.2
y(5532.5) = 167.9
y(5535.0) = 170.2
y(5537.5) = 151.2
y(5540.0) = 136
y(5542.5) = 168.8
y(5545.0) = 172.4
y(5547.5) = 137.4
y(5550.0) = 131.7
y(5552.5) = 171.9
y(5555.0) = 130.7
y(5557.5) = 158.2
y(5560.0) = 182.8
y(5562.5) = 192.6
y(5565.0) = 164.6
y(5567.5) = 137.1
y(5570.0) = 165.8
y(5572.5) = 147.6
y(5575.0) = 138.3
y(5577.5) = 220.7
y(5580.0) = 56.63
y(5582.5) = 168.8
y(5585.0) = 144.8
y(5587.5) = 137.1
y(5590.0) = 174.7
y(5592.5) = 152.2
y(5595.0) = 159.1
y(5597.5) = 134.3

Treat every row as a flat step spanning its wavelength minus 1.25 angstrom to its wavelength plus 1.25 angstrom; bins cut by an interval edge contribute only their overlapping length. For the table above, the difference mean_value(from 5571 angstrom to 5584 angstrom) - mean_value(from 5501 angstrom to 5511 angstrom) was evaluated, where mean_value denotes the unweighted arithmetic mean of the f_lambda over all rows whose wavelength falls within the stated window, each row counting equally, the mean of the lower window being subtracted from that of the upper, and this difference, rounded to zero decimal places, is 13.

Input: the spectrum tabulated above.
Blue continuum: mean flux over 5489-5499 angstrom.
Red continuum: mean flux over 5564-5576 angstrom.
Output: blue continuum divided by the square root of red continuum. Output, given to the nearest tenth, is 11.6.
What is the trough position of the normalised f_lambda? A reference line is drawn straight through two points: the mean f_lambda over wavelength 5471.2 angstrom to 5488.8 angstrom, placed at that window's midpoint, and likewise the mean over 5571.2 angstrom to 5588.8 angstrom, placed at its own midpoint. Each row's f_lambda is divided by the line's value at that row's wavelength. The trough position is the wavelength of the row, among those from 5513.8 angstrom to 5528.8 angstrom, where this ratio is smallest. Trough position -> 5522.5 angstrom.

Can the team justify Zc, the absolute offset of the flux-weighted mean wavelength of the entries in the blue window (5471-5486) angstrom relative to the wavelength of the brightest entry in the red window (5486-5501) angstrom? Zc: 13.7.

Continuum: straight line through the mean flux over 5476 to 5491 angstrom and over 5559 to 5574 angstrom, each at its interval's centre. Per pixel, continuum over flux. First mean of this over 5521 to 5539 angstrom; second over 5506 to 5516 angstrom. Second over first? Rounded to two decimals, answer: 1.11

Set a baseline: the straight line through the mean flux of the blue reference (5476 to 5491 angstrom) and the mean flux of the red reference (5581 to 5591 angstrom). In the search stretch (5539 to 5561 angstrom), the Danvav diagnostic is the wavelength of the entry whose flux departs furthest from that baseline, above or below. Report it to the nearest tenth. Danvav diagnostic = 5560.0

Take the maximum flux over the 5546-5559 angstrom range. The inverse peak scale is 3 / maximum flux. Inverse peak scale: 0.0175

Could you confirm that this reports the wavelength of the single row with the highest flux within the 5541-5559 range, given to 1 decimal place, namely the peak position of 5545.0 angstrom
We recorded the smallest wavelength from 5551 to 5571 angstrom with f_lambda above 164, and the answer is 5552.5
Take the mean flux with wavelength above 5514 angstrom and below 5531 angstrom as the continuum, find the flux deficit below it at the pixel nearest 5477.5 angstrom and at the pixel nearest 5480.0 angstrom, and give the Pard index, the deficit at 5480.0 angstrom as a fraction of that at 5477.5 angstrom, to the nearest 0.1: 0.7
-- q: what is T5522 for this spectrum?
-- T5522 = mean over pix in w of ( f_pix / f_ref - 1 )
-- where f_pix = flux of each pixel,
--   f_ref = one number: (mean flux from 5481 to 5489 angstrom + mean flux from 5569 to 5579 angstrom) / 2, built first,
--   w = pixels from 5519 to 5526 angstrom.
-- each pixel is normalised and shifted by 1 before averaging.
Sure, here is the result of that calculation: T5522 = 0.084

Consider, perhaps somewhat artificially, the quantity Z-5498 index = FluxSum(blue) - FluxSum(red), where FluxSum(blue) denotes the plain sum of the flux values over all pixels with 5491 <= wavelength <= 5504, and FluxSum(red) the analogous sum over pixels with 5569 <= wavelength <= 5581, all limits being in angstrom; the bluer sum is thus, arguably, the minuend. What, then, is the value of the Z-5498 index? -25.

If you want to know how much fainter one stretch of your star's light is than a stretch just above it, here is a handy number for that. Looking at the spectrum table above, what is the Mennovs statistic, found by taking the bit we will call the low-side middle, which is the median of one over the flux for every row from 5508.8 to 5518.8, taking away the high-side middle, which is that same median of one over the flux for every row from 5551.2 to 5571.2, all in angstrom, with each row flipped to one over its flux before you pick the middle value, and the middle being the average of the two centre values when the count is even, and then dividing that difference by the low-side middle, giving 0.19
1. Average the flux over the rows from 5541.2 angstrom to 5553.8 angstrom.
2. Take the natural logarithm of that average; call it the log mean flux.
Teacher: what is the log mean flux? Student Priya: 5.05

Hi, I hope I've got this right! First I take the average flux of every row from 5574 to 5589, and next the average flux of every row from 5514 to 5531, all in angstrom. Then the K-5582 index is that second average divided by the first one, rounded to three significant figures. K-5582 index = 1.06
